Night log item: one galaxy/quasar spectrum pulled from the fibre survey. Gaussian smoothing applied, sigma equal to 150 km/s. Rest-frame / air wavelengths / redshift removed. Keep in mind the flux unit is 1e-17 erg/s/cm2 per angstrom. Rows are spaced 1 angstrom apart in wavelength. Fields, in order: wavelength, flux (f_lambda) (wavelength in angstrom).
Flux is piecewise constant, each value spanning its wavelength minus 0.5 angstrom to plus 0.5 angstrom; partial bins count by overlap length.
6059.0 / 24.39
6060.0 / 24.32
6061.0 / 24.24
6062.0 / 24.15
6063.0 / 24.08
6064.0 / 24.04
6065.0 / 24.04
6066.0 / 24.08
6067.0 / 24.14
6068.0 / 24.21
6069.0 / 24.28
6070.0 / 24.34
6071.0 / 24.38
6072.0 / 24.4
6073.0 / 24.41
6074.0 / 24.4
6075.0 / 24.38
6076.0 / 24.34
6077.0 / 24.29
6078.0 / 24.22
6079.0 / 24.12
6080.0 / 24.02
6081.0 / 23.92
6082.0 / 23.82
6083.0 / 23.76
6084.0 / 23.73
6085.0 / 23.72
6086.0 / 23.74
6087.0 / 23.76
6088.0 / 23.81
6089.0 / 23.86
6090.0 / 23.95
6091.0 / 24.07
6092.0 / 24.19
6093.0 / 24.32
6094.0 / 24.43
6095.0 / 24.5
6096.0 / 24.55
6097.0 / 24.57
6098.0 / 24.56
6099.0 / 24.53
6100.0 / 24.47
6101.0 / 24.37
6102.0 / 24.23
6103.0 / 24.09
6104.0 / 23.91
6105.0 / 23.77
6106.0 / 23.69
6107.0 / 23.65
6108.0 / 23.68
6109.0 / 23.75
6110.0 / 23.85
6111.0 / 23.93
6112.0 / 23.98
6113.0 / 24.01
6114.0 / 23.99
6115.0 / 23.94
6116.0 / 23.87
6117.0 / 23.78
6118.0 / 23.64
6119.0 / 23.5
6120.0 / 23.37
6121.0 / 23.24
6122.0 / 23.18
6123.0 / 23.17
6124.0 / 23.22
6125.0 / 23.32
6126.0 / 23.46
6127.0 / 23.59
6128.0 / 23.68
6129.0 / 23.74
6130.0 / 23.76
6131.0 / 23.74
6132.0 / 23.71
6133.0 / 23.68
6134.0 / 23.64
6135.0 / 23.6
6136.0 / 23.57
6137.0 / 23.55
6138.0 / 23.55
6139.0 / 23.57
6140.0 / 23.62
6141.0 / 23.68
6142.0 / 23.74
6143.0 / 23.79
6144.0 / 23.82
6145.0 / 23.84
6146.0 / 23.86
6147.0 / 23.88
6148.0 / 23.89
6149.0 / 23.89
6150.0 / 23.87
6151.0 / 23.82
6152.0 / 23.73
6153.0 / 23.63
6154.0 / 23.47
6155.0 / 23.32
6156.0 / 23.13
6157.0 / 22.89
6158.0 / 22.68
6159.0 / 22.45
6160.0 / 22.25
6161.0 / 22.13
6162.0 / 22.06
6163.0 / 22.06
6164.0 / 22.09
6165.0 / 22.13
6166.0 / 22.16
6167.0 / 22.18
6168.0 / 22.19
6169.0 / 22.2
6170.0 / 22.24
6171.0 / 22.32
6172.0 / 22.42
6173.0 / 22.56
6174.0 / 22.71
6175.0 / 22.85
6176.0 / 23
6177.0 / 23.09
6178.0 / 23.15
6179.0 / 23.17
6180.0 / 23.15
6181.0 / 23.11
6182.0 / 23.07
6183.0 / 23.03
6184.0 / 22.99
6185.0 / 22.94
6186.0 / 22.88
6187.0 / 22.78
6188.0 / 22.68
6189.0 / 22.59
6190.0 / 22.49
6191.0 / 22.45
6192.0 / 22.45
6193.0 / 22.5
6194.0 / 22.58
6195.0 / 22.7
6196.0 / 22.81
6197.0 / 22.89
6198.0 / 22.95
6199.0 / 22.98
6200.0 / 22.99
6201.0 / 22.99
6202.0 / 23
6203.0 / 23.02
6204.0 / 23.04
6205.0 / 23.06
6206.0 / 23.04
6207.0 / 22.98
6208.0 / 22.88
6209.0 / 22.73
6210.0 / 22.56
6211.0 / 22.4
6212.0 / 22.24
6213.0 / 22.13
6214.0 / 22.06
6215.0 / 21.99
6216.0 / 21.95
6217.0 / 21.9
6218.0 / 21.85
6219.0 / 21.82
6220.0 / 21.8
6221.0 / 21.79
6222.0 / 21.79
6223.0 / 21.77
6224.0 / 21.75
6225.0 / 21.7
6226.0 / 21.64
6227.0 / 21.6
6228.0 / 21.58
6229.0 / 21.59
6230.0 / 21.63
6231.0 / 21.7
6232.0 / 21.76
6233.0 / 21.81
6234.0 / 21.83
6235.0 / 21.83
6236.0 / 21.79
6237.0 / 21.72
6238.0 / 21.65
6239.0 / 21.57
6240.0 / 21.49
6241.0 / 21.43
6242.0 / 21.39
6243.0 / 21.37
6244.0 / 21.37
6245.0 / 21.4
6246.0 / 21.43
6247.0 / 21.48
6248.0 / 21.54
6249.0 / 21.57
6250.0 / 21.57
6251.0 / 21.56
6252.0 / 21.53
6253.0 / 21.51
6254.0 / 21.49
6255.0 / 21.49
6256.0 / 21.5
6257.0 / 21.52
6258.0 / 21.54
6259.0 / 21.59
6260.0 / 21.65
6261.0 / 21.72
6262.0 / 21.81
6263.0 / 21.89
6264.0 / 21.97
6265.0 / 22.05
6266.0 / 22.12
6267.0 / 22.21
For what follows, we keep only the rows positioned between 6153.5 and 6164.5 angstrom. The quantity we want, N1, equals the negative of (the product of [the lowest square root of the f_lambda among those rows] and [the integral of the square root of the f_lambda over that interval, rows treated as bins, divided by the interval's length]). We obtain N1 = -22.3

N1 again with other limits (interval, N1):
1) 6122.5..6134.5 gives -23.4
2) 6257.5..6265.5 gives -21.7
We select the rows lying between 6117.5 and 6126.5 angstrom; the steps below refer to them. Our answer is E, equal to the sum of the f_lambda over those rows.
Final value 210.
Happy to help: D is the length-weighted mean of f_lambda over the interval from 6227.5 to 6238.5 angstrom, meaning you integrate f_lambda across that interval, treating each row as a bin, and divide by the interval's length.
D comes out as 21.7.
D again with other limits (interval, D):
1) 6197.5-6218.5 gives 22.6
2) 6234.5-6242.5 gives 21.6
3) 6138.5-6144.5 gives 23.7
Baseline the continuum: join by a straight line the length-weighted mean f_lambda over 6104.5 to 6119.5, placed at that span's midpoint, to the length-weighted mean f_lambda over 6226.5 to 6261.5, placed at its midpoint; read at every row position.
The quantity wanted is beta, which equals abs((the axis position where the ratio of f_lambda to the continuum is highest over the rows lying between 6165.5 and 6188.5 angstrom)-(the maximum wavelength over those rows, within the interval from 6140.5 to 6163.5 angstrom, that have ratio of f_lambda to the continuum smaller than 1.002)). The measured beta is 16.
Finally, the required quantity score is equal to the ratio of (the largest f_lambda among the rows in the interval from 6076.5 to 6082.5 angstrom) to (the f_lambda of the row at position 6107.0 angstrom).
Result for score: 1.03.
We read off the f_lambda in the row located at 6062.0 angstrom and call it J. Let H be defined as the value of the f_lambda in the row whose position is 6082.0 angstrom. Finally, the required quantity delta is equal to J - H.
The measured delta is 0.33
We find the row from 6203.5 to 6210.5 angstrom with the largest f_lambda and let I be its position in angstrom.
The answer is 6205.0 angstrom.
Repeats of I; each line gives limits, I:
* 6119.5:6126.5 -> 6126.0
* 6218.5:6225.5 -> 6219.0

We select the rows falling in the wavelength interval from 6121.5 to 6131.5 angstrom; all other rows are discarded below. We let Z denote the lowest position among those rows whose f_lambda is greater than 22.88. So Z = 6122.0 angstrom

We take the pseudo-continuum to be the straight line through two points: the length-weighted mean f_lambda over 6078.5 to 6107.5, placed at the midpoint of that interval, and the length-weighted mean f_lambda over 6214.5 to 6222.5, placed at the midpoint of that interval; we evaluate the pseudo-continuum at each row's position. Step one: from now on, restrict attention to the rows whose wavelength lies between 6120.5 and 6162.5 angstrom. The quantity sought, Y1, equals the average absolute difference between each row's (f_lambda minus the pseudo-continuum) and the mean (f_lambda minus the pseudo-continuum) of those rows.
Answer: 0.35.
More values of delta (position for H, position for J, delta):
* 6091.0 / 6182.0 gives -1.00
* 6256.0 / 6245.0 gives -0.10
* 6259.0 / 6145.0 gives 2.25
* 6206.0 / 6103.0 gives 1.05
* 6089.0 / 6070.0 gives 0.48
